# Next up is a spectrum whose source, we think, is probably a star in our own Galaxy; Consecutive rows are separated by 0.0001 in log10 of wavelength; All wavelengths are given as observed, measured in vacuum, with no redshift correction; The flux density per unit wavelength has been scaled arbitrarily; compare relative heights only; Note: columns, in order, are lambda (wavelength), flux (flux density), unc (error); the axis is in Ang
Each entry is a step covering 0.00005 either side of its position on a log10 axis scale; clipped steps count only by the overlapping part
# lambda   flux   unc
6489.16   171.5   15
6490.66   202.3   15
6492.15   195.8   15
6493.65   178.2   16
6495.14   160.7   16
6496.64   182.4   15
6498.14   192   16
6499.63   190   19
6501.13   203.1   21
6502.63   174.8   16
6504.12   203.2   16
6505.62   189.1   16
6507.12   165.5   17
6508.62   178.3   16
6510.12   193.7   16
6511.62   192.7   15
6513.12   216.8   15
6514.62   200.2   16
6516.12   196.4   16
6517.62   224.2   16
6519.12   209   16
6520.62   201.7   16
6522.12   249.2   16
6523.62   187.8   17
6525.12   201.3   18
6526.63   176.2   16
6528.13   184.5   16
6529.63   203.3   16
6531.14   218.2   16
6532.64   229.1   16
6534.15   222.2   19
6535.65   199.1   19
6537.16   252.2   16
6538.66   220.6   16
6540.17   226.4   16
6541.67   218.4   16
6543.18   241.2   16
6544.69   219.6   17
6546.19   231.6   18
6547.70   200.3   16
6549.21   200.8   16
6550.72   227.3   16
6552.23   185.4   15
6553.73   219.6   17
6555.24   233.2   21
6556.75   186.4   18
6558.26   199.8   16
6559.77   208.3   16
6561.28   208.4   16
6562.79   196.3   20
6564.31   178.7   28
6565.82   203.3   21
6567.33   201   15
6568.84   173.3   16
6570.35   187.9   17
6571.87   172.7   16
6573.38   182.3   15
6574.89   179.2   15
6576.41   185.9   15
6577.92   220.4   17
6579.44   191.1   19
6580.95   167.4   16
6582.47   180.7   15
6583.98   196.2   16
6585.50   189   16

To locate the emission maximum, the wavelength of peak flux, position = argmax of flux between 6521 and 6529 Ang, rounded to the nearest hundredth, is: 6522.12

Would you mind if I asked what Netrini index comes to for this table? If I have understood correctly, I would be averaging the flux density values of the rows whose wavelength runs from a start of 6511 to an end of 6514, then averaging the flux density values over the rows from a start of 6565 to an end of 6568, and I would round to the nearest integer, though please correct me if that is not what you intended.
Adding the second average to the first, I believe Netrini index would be 407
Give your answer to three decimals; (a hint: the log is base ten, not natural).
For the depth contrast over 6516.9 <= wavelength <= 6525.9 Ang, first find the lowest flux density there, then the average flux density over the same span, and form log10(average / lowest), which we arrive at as 0.053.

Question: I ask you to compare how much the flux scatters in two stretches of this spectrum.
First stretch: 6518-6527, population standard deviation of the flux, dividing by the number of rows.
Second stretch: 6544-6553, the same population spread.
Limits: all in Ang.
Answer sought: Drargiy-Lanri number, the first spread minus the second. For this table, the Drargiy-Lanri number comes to 6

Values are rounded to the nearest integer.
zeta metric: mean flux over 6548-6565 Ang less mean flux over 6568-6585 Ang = 19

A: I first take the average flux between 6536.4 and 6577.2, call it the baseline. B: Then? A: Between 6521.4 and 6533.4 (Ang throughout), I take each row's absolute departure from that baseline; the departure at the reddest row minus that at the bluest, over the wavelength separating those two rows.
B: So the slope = -1.9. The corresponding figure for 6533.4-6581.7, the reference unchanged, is 0.4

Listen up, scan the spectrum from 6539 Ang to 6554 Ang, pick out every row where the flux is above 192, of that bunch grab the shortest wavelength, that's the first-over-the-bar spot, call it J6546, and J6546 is 6540.17 Ang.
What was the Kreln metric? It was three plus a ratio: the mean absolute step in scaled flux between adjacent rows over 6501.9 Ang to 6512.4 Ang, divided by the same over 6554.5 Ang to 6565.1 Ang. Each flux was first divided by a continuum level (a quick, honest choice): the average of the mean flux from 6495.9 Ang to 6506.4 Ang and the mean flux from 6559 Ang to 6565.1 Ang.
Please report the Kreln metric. 3.97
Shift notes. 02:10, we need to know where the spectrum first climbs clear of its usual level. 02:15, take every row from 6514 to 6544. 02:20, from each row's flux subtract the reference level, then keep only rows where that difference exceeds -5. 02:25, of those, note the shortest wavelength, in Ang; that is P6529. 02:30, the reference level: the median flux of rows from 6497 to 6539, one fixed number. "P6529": 6514.62 Ang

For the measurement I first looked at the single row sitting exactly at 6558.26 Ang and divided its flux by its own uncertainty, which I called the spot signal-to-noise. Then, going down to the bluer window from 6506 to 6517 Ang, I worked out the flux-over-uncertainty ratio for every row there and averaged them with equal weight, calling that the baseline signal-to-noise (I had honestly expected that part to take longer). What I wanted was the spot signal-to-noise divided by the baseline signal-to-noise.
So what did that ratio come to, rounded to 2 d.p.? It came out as 1.03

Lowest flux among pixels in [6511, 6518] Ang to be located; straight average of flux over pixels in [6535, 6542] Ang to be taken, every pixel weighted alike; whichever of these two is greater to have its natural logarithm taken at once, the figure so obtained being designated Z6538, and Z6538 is 5.41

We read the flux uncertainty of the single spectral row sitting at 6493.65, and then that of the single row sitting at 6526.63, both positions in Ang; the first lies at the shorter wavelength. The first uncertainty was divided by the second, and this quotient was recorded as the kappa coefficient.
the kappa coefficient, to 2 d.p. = 1.00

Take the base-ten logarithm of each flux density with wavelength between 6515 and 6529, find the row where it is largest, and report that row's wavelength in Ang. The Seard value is 6522.12 Ang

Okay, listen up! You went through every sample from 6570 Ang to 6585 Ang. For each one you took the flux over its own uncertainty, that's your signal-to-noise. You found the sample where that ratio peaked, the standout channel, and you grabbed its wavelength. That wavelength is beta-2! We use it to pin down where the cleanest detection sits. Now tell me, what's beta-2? 6577.92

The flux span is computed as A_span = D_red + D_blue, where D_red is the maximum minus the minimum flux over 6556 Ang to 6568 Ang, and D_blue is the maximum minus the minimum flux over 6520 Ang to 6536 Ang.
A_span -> 103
